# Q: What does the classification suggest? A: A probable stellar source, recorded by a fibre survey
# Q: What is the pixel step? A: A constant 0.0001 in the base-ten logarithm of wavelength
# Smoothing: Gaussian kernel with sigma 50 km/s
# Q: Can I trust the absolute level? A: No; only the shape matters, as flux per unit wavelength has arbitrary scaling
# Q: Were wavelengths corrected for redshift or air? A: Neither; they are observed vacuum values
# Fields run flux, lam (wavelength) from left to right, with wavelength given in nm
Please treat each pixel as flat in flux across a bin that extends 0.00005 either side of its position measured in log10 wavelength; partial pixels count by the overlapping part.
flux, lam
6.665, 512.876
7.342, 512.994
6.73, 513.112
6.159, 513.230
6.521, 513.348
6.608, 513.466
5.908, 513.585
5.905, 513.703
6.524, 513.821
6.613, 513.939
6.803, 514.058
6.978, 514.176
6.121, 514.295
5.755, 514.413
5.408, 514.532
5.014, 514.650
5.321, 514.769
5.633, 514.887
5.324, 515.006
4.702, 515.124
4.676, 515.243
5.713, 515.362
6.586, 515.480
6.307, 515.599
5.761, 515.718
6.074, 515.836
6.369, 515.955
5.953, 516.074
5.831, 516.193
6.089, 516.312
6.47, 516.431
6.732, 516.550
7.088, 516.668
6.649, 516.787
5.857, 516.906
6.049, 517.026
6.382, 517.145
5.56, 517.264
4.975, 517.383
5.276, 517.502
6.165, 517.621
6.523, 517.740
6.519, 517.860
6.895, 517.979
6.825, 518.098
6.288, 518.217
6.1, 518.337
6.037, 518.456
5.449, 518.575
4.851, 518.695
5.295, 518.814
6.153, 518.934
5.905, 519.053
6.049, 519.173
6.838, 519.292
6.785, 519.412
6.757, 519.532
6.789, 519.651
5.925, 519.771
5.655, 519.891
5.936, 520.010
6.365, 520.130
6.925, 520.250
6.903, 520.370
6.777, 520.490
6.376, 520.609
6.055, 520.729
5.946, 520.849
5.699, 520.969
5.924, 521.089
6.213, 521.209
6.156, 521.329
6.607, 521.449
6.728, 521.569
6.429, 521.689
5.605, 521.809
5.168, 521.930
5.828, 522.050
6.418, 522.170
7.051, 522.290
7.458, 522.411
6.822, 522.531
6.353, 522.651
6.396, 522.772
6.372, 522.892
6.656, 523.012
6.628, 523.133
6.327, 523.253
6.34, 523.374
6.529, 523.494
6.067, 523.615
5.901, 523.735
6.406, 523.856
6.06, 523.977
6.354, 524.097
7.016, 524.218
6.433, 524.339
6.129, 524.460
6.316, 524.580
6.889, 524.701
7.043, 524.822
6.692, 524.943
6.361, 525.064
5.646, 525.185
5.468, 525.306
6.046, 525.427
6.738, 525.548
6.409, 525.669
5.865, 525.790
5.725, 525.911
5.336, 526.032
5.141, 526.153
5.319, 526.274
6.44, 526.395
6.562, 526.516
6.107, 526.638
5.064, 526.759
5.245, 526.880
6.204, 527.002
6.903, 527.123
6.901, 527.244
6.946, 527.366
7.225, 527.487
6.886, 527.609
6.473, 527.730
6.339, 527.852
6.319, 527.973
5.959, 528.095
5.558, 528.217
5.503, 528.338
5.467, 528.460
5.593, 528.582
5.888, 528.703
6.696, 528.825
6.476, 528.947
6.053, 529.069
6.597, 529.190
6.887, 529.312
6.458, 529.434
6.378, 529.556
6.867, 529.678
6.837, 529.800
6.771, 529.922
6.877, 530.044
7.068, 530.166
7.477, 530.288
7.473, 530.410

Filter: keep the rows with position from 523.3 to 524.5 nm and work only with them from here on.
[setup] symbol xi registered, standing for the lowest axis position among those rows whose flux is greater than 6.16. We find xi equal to 523.374 nm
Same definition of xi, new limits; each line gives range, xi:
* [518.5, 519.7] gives 519.292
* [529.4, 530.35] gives 529.434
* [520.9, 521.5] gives 521.209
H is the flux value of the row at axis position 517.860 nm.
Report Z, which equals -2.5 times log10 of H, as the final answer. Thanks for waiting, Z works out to -2.04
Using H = 6.519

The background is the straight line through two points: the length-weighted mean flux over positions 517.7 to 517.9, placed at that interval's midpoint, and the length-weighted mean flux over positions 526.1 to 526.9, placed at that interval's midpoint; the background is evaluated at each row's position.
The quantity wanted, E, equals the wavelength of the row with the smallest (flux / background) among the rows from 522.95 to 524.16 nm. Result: 523.735 nm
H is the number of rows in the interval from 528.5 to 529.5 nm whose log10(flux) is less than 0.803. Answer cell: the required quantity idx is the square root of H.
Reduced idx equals 1.7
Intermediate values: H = 3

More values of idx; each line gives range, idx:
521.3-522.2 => 2.0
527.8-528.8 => 2.8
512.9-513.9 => 1.7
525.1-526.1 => 2.4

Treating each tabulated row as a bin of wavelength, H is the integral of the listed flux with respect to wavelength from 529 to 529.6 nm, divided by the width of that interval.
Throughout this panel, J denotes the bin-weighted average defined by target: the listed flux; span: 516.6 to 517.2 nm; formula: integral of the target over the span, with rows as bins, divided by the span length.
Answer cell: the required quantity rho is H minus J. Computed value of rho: 0.1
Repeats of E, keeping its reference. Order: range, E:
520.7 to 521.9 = 521.809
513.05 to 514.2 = 513.585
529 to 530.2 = 529.069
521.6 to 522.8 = 521.930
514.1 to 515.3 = 515.243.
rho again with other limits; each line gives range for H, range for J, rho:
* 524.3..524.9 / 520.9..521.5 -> 0.5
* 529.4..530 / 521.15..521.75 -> 0.2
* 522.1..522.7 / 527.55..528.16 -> 0.4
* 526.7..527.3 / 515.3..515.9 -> 0.0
